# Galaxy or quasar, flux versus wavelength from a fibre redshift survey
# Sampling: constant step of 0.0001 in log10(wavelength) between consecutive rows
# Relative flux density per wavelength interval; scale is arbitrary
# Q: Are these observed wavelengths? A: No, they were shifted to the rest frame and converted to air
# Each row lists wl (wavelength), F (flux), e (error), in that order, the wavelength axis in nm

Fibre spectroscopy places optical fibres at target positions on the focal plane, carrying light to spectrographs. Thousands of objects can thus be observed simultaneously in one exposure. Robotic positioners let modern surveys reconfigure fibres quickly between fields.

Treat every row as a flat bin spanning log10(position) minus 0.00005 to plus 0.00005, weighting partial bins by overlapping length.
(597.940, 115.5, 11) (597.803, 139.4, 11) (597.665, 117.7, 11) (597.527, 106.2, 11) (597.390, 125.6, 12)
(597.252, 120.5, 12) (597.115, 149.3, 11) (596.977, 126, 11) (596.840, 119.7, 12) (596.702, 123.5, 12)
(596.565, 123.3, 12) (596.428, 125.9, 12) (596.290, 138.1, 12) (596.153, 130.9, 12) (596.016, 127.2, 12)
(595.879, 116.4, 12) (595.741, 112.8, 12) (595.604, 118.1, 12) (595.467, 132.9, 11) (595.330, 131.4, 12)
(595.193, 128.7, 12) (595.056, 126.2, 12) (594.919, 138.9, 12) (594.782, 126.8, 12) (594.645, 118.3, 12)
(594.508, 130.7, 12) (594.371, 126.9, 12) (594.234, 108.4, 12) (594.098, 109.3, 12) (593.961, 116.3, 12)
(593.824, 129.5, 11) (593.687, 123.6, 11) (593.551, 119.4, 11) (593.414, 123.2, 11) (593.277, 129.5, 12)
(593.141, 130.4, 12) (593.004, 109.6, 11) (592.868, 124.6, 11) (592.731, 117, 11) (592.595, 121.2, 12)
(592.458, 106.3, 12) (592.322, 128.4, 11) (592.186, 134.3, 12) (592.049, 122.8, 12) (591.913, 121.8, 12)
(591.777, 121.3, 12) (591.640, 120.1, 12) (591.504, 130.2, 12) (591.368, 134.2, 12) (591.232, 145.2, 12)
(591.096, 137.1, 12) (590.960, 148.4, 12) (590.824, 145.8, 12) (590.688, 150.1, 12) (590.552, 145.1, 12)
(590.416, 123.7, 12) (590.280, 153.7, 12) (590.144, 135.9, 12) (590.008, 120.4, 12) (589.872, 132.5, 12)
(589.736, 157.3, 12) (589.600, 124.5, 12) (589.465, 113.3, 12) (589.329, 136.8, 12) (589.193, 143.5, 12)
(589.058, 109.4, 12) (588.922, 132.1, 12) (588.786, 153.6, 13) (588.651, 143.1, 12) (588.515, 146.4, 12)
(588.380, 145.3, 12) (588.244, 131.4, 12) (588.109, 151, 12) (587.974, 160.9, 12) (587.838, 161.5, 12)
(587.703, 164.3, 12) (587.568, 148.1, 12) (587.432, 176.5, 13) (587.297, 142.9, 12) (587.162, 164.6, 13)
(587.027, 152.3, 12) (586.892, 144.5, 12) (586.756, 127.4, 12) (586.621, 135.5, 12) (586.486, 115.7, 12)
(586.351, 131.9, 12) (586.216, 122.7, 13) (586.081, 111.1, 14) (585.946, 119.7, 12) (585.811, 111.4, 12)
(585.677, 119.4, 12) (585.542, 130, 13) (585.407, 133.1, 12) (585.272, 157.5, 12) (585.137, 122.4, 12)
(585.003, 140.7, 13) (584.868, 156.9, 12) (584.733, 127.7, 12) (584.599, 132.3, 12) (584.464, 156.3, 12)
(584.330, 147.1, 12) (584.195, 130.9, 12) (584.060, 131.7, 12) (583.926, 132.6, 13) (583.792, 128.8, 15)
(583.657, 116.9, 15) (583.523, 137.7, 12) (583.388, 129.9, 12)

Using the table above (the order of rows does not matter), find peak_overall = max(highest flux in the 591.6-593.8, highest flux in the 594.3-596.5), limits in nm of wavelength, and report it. 139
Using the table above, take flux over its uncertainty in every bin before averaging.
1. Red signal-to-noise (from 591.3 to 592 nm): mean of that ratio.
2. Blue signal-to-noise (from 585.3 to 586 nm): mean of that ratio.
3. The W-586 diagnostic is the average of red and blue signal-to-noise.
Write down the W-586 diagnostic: 10.3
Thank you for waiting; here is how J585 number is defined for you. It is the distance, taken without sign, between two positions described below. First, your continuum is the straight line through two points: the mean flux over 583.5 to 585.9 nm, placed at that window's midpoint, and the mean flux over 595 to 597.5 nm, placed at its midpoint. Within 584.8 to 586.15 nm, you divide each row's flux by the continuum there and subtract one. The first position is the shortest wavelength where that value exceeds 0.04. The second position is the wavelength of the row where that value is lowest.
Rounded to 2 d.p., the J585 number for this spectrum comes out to 1.21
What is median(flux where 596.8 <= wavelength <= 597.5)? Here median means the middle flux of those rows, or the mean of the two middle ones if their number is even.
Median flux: 126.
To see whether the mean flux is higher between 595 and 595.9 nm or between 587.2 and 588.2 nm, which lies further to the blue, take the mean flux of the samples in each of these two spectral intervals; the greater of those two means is 158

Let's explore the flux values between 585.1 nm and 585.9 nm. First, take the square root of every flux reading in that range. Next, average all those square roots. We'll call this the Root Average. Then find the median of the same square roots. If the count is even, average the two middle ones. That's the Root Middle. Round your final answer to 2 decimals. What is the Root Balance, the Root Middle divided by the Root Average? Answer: 0.99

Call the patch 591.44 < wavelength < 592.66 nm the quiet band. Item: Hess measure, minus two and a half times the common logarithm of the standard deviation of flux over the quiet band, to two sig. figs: -2.2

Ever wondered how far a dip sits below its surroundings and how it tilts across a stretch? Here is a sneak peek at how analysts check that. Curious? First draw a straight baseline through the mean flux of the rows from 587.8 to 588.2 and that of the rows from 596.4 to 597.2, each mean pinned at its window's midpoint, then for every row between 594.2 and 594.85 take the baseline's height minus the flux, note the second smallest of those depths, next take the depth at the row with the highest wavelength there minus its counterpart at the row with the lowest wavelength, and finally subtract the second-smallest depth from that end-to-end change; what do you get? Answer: -28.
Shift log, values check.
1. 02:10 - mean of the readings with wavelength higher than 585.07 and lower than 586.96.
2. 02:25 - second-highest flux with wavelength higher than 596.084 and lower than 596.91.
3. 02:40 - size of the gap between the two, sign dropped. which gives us 3.6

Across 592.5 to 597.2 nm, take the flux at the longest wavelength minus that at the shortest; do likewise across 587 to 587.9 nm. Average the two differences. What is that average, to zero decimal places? 19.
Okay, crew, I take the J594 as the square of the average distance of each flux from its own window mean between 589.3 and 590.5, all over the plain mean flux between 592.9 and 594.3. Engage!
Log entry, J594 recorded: 1.1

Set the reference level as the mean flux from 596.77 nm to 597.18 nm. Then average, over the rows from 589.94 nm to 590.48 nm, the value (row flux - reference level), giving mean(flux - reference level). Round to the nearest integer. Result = 2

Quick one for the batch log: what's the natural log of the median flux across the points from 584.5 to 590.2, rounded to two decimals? 4.91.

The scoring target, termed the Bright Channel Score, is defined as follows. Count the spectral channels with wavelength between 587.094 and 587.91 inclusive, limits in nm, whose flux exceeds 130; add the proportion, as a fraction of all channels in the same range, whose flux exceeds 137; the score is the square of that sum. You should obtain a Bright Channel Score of 49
